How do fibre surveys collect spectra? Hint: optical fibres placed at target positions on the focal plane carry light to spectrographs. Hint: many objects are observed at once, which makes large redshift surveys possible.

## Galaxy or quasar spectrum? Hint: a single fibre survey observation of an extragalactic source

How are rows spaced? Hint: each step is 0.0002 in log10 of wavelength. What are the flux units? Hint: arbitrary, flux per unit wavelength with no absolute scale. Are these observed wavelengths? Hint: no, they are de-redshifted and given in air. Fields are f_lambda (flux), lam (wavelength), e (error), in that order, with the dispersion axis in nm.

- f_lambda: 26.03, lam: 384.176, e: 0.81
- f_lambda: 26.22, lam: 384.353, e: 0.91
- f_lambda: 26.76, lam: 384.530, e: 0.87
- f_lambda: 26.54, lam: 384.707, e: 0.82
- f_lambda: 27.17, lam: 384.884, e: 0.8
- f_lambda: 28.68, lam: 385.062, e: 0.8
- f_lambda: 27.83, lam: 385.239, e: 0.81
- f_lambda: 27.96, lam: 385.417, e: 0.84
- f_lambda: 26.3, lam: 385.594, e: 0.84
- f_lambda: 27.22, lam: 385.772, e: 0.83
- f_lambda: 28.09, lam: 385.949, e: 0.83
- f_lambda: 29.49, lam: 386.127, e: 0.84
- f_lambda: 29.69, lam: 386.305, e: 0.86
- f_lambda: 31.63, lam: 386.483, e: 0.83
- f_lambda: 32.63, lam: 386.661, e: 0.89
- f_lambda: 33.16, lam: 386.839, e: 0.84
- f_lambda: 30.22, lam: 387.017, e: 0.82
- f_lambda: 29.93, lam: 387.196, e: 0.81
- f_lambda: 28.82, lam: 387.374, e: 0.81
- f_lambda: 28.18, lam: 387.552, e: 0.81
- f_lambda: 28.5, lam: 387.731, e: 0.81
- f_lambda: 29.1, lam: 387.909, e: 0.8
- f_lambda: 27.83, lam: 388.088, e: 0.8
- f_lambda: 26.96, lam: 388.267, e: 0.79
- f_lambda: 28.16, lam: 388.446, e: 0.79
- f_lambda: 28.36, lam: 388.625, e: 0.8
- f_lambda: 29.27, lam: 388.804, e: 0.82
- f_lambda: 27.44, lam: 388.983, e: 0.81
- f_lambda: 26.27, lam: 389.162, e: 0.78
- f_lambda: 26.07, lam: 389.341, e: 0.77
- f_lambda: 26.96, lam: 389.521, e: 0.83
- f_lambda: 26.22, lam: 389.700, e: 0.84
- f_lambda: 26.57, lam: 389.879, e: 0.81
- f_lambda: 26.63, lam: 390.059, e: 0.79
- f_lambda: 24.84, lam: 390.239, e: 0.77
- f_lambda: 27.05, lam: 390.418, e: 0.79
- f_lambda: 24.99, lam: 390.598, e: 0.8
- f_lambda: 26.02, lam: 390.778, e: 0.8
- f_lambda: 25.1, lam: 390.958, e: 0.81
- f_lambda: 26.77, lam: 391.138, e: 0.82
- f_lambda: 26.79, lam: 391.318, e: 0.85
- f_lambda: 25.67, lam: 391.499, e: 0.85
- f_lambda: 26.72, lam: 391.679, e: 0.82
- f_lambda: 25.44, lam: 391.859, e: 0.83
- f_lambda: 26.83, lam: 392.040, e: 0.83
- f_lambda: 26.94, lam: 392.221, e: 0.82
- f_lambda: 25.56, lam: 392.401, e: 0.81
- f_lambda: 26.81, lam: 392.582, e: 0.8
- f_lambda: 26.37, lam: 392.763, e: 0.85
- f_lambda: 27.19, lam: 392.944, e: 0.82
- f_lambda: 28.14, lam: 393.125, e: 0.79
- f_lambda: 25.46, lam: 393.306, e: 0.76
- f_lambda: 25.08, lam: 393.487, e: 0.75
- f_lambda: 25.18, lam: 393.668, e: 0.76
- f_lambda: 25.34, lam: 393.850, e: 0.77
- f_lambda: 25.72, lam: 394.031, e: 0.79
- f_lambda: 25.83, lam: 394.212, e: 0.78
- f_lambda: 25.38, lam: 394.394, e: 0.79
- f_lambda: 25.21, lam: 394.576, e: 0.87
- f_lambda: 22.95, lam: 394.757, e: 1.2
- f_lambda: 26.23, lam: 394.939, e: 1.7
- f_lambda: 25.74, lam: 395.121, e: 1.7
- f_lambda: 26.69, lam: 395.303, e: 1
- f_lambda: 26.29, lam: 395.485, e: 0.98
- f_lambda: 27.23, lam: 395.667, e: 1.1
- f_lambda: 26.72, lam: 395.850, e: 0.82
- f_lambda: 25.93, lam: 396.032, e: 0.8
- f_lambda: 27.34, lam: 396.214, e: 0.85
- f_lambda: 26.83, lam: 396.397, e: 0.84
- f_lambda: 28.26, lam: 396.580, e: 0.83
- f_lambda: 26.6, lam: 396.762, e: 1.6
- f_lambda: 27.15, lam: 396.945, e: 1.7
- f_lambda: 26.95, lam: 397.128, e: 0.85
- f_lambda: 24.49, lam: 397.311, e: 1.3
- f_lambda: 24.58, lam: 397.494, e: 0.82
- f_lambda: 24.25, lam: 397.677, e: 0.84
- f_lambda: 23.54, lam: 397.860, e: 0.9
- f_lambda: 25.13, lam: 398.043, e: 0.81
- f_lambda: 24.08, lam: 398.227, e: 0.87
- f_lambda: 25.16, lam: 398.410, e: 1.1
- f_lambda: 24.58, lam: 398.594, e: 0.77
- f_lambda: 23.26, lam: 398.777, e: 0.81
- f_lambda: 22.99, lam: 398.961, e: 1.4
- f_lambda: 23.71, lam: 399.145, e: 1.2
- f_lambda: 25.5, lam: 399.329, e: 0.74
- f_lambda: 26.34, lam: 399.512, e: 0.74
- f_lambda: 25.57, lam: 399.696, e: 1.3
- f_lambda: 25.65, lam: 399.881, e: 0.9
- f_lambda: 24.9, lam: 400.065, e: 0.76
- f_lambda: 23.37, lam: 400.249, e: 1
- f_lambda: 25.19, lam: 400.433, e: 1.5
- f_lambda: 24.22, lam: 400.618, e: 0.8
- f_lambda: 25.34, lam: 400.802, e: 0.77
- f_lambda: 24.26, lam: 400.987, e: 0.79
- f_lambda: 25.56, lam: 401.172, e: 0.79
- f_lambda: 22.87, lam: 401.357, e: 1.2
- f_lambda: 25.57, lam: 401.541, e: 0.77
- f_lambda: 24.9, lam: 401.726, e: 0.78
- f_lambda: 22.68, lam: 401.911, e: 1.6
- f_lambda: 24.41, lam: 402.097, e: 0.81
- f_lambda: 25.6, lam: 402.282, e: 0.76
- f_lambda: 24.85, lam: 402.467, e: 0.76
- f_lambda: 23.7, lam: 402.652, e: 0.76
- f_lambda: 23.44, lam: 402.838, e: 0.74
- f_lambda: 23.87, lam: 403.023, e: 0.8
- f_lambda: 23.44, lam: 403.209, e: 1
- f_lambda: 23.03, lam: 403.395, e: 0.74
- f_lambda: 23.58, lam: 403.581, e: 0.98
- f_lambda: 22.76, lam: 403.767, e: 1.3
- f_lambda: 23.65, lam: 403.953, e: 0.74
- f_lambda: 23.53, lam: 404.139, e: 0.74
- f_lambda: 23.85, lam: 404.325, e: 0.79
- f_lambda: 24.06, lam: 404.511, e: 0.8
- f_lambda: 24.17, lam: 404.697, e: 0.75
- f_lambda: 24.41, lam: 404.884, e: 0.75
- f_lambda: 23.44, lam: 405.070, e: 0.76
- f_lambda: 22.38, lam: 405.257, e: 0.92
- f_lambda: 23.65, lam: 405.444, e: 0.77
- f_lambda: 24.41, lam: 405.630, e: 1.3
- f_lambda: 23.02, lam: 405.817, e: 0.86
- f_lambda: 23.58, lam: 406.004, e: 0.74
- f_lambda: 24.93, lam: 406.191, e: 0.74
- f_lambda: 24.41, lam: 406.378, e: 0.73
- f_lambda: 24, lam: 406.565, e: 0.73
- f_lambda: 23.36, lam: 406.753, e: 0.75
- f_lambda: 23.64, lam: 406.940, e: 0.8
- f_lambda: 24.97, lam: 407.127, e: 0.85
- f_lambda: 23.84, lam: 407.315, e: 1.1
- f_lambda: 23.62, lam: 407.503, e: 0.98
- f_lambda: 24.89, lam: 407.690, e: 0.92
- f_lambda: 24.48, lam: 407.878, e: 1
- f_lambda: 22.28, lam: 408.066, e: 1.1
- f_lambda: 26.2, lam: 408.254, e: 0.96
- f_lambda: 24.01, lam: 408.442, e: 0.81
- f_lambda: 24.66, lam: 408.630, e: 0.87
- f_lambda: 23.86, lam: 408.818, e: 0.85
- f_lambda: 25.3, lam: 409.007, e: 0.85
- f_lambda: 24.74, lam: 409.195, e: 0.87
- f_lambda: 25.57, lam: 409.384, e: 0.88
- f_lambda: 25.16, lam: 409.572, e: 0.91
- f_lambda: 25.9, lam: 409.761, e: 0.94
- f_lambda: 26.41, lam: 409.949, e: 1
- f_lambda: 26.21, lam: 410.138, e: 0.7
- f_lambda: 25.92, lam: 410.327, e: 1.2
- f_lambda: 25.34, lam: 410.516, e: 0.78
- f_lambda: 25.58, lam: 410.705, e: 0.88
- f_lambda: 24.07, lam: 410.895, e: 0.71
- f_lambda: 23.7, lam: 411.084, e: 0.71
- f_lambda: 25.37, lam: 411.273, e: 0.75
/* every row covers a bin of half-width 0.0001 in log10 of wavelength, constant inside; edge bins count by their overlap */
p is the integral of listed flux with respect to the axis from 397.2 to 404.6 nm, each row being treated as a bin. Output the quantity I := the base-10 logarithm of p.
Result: 2.25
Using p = 180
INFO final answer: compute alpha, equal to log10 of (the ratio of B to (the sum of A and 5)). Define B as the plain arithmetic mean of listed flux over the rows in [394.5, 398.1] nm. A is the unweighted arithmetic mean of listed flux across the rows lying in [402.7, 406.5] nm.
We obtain -0.04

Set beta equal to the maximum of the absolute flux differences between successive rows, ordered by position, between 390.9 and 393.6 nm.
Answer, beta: 2.7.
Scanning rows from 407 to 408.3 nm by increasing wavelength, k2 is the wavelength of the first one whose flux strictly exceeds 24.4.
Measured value 407.127 nm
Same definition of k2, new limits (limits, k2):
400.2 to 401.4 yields 400.433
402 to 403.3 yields 402.097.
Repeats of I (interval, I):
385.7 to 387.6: 1.76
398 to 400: 1.69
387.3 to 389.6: 1.81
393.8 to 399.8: 2.18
